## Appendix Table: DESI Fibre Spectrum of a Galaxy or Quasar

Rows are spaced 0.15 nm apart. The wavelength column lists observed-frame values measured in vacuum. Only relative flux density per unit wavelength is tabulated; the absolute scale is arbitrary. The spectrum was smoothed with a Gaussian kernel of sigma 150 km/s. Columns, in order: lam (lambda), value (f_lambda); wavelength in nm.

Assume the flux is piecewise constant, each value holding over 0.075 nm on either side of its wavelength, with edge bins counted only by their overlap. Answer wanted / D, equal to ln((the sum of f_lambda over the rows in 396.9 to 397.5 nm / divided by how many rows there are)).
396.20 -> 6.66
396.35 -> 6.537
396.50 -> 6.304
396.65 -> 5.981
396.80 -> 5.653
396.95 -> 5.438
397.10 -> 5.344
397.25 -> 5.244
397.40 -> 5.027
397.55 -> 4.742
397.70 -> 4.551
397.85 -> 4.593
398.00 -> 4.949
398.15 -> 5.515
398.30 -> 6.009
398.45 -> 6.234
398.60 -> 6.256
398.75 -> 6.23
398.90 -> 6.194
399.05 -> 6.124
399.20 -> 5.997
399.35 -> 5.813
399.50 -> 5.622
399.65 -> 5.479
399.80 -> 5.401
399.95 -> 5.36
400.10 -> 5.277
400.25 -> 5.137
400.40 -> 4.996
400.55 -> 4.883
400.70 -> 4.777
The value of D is 1.66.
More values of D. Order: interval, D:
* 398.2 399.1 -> 1.82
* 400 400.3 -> 1.65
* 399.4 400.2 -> 1.69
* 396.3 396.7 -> 1.84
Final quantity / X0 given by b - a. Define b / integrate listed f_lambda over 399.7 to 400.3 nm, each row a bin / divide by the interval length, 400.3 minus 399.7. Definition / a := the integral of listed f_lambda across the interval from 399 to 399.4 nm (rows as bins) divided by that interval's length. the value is -0.7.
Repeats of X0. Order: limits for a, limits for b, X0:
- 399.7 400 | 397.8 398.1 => -0.5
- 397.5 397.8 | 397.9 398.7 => 1.1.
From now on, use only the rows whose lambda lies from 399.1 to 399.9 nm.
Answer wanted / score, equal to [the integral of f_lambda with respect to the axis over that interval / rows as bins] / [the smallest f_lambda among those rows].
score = 0.839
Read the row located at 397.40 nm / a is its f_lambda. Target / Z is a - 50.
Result -45.0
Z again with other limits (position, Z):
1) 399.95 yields -44.6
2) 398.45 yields -43.8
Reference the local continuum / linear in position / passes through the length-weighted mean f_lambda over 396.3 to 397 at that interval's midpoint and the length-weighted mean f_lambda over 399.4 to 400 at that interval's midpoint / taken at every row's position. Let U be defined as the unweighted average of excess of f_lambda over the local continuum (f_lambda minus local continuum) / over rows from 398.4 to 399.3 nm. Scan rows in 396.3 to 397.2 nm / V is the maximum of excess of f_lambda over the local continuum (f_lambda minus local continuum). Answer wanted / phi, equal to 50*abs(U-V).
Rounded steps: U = 0.55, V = 0.51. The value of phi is 2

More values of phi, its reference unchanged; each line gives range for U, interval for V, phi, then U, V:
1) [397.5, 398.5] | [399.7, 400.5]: 23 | -0.53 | -0.07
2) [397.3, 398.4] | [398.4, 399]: 66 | -0.73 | 0.59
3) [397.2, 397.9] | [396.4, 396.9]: 65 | -1.00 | 0.30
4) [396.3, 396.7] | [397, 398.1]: 42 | 0.27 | -0.56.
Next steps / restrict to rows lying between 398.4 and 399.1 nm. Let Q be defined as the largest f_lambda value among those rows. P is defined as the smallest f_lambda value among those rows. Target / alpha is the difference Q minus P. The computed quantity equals 0.1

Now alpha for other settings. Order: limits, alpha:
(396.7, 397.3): 0.4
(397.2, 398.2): 1.0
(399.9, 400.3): 0.2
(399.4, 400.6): 0.7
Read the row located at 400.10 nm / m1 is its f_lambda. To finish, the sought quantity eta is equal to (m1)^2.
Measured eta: 28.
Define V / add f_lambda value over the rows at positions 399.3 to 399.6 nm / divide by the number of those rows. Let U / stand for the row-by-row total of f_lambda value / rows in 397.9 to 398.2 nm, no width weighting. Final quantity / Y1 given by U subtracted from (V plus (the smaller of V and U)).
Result 0.97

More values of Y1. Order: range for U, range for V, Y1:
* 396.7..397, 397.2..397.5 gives -0.82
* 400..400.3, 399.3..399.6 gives 1.02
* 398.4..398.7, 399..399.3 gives -0.37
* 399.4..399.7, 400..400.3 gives -0.69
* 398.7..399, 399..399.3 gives -0.30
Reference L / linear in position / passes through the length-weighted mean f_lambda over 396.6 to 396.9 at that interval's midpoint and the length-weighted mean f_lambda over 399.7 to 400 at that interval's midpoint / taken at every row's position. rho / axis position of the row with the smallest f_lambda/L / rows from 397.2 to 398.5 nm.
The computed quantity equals 397.70 nm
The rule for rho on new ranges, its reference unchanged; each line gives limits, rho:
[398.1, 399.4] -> 398.15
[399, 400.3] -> 400.25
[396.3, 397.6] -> 397.55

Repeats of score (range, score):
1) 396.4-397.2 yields 0.861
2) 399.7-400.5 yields 0.838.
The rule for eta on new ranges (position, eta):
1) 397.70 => 21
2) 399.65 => 30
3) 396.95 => 30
